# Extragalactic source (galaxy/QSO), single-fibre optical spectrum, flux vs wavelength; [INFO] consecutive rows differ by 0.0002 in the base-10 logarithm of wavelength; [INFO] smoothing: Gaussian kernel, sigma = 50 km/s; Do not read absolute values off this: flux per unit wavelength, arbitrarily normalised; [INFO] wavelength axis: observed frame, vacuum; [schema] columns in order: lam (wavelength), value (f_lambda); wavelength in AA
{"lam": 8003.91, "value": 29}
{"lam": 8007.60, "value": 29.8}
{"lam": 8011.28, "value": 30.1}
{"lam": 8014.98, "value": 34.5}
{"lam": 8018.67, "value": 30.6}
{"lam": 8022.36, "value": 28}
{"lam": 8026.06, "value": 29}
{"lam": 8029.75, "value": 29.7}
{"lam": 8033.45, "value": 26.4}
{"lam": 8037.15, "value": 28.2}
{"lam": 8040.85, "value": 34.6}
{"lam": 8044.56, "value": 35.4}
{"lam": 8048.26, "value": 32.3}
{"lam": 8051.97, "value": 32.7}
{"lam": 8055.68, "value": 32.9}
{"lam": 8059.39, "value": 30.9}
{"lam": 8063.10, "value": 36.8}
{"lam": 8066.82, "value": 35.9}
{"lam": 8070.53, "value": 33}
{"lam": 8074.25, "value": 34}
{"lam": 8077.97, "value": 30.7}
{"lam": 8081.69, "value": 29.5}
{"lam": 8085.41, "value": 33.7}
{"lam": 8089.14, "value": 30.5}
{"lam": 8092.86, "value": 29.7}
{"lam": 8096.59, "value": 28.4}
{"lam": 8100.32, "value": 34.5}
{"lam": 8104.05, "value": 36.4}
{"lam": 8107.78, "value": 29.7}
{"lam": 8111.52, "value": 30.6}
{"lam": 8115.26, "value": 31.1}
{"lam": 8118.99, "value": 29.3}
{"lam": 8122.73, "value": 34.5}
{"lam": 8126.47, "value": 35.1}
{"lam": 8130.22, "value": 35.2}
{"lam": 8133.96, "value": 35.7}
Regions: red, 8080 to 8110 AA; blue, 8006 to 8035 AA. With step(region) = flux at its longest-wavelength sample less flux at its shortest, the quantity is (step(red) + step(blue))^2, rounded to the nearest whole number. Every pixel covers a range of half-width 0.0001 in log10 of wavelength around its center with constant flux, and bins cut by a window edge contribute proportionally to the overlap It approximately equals 10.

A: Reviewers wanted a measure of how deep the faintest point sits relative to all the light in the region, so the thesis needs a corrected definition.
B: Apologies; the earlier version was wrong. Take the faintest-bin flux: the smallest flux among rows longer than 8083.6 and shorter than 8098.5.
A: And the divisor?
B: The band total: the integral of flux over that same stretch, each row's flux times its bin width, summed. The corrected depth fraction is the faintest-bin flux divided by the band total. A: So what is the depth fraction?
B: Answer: 0.0623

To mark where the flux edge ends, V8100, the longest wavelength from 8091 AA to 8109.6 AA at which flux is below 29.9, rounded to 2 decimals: 8107.78 AA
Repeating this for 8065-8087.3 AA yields 8081.69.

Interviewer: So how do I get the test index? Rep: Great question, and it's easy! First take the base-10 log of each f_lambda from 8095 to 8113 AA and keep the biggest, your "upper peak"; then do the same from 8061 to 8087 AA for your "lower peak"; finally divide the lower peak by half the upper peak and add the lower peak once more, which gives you 3.57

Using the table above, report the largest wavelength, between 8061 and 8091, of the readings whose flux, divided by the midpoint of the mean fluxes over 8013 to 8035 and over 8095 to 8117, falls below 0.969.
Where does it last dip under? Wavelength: 8081.69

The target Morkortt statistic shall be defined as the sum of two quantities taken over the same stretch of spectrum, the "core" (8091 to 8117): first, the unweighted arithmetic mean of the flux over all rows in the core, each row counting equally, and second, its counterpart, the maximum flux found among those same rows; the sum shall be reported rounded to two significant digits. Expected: 68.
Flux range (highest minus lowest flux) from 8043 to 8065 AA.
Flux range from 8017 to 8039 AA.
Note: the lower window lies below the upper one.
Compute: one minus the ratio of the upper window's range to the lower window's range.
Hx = -0.4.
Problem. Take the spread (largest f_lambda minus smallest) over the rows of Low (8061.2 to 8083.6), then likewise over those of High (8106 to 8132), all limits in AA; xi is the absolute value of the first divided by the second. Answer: 1.2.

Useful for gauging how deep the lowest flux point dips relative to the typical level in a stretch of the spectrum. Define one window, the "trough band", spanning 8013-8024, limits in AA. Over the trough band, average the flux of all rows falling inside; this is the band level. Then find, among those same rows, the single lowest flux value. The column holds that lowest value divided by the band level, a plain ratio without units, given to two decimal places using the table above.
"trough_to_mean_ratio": 0.90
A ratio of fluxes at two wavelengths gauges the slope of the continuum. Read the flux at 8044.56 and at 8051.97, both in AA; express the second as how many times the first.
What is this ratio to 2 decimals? 0.92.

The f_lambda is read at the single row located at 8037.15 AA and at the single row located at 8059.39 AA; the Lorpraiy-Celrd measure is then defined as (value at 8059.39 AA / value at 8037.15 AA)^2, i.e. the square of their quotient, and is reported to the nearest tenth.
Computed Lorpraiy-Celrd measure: 1.2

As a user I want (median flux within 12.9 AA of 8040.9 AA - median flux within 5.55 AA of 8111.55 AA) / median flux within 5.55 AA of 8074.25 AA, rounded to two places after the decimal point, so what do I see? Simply 0.05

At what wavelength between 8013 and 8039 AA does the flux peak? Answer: 8014.98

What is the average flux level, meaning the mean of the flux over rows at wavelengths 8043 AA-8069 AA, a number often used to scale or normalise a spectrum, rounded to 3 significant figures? 33.8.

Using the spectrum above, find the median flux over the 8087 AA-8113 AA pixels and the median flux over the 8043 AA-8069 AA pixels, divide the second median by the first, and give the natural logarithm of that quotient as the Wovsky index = 0.08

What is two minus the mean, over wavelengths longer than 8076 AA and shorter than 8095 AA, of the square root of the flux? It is -3.55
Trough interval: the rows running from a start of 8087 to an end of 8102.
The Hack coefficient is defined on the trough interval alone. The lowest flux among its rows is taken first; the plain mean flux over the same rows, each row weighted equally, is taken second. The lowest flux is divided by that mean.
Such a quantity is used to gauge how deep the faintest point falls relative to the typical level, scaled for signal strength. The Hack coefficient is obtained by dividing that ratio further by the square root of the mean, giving 0.166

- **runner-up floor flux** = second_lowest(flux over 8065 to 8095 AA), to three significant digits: 29.7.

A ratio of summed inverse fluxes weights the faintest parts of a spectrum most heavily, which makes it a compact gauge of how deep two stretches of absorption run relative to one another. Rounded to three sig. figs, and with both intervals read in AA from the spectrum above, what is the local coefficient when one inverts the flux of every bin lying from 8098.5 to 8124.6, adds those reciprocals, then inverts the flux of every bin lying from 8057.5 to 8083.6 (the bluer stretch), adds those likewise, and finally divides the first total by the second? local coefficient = 1.02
